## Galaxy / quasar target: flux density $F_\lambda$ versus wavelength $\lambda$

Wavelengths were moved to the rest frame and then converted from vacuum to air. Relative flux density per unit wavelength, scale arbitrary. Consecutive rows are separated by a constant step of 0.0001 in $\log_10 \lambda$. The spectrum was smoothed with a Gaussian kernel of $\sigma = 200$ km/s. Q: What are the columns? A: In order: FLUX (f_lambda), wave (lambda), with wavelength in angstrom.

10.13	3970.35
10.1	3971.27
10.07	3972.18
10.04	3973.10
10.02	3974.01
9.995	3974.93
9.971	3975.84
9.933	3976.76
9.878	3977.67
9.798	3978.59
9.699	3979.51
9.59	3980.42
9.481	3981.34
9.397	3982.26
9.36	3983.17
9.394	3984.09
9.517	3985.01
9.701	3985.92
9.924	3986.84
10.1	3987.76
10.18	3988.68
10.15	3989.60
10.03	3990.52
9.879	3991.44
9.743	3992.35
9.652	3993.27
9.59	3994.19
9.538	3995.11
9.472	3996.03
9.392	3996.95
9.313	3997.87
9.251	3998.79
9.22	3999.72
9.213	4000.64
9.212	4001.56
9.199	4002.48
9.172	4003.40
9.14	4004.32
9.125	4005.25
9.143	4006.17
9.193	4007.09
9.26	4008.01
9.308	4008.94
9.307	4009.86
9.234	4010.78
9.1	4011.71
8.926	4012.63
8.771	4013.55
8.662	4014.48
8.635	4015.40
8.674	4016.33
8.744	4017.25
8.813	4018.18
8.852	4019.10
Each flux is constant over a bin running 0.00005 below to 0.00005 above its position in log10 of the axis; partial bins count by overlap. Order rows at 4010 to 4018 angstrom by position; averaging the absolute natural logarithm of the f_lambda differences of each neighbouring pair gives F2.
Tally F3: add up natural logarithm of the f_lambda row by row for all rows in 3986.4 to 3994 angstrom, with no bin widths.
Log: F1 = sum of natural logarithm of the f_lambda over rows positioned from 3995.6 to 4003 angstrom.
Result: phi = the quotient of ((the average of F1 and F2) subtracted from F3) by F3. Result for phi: 0.515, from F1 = 17.83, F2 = 0.011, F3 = 18.4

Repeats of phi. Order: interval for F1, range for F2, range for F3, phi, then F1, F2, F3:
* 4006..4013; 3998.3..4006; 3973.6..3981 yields 0.515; 17.74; 0.002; 18.3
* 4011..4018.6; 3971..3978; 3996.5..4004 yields 0.511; 17.39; 0.003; 17.8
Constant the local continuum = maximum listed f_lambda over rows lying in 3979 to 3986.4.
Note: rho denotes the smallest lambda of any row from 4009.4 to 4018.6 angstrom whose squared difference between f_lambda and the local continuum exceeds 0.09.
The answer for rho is 4009.86 angstrom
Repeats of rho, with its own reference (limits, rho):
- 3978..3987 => 3982.26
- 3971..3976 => 3971.27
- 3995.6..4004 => 3996.95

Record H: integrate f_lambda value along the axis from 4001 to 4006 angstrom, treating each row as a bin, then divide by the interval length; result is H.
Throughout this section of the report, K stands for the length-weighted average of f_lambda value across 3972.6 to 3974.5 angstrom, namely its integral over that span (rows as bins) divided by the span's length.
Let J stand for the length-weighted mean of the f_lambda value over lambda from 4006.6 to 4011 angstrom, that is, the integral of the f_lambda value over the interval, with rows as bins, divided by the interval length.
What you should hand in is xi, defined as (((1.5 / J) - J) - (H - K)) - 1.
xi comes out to -9.3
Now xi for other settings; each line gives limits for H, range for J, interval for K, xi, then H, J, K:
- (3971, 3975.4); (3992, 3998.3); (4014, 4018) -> -11.7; 10.1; 9.52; 8.7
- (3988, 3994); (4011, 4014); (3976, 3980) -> -9.9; 9.9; 8.96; 9.8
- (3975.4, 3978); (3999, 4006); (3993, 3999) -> -10.5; 9.9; 9.17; 9.5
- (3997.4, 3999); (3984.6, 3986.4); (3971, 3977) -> -9.8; 9.3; 9.64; 10.0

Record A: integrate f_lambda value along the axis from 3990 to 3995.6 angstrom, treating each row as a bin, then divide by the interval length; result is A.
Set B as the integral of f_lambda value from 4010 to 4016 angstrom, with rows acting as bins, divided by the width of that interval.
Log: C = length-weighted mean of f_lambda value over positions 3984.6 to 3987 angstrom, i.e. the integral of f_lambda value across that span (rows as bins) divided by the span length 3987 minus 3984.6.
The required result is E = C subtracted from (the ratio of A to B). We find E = -8.62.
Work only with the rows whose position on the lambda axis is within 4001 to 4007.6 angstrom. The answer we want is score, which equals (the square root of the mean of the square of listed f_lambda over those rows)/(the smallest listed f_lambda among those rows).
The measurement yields 1.00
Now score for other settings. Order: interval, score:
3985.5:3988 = 1.02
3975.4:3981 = 1.02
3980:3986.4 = 1.01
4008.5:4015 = 1.04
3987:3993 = 1.03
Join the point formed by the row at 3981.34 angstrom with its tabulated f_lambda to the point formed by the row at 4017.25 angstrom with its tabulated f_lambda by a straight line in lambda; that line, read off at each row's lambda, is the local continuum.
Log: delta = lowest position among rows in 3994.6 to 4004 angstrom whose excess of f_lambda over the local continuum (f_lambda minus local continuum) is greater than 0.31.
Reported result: 3995.11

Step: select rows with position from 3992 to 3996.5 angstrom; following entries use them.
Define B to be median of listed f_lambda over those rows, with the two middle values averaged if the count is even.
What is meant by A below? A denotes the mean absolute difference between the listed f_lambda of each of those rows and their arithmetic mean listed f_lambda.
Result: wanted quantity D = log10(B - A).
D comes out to 0.978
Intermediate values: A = 0.08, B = 9.6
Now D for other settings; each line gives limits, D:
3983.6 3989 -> 0.980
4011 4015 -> 0.940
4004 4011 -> 0.961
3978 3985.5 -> 0.972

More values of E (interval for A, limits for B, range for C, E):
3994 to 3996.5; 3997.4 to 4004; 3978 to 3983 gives -8.55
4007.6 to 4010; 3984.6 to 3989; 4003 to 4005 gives -8.19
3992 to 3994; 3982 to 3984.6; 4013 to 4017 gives -7.67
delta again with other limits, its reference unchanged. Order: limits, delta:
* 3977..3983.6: 3977.67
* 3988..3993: 3988.68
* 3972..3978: 3972.18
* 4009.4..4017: 4009.86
